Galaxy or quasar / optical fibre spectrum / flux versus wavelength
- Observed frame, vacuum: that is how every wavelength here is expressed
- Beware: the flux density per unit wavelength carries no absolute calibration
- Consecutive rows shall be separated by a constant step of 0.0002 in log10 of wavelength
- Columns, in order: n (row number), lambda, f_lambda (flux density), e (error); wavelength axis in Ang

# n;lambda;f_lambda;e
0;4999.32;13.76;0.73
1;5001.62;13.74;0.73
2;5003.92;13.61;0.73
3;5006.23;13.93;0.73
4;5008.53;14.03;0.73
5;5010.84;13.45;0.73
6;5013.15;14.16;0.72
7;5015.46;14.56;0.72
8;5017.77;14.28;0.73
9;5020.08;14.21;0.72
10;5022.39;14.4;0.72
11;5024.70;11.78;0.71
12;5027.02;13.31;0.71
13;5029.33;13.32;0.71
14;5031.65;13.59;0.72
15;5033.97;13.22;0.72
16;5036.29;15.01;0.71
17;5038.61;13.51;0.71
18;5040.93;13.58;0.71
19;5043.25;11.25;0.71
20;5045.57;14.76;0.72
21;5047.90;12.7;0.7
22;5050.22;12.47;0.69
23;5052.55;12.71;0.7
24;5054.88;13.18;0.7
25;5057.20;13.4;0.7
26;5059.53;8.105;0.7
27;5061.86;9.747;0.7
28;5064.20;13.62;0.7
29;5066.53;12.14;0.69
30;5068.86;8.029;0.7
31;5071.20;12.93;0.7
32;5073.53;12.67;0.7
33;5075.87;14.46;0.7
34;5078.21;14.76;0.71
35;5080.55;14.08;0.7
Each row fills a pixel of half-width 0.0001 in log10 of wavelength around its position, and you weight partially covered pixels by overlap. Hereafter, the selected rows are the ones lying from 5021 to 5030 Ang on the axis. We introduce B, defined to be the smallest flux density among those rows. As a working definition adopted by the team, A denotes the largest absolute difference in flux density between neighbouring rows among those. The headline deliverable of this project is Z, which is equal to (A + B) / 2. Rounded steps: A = 2.6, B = 11.78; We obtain 7.2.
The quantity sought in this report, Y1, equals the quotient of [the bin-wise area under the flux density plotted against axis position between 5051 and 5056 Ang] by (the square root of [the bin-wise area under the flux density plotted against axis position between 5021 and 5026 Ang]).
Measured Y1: 7.9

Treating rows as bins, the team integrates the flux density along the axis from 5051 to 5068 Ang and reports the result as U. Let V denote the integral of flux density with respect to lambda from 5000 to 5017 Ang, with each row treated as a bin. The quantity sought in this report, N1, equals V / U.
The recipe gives 1.18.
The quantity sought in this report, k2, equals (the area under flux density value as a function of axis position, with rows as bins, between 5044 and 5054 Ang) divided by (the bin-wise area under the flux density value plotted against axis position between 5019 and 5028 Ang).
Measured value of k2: 1.08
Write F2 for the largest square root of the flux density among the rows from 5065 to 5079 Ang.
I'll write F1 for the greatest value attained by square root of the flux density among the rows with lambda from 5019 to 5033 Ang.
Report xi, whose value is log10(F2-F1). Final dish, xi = -1.33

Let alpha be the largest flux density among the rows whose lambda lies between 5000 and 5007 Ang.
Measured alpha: 13.93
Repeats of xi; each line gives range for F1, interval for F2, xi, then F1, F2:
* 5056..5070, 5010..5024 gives -0.90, 3.69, 3.82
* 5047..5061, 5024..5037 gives -0.67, 3.66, 3.87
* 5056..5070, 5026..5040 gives -0.74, 3.69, 3.87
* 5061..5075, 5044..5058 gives -0.82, 3.69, 3.84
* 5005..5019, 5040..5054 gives -1.58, 3.82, 3.84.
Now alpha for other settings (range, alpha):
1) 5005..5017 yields 14.56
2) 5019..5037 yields 15.01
